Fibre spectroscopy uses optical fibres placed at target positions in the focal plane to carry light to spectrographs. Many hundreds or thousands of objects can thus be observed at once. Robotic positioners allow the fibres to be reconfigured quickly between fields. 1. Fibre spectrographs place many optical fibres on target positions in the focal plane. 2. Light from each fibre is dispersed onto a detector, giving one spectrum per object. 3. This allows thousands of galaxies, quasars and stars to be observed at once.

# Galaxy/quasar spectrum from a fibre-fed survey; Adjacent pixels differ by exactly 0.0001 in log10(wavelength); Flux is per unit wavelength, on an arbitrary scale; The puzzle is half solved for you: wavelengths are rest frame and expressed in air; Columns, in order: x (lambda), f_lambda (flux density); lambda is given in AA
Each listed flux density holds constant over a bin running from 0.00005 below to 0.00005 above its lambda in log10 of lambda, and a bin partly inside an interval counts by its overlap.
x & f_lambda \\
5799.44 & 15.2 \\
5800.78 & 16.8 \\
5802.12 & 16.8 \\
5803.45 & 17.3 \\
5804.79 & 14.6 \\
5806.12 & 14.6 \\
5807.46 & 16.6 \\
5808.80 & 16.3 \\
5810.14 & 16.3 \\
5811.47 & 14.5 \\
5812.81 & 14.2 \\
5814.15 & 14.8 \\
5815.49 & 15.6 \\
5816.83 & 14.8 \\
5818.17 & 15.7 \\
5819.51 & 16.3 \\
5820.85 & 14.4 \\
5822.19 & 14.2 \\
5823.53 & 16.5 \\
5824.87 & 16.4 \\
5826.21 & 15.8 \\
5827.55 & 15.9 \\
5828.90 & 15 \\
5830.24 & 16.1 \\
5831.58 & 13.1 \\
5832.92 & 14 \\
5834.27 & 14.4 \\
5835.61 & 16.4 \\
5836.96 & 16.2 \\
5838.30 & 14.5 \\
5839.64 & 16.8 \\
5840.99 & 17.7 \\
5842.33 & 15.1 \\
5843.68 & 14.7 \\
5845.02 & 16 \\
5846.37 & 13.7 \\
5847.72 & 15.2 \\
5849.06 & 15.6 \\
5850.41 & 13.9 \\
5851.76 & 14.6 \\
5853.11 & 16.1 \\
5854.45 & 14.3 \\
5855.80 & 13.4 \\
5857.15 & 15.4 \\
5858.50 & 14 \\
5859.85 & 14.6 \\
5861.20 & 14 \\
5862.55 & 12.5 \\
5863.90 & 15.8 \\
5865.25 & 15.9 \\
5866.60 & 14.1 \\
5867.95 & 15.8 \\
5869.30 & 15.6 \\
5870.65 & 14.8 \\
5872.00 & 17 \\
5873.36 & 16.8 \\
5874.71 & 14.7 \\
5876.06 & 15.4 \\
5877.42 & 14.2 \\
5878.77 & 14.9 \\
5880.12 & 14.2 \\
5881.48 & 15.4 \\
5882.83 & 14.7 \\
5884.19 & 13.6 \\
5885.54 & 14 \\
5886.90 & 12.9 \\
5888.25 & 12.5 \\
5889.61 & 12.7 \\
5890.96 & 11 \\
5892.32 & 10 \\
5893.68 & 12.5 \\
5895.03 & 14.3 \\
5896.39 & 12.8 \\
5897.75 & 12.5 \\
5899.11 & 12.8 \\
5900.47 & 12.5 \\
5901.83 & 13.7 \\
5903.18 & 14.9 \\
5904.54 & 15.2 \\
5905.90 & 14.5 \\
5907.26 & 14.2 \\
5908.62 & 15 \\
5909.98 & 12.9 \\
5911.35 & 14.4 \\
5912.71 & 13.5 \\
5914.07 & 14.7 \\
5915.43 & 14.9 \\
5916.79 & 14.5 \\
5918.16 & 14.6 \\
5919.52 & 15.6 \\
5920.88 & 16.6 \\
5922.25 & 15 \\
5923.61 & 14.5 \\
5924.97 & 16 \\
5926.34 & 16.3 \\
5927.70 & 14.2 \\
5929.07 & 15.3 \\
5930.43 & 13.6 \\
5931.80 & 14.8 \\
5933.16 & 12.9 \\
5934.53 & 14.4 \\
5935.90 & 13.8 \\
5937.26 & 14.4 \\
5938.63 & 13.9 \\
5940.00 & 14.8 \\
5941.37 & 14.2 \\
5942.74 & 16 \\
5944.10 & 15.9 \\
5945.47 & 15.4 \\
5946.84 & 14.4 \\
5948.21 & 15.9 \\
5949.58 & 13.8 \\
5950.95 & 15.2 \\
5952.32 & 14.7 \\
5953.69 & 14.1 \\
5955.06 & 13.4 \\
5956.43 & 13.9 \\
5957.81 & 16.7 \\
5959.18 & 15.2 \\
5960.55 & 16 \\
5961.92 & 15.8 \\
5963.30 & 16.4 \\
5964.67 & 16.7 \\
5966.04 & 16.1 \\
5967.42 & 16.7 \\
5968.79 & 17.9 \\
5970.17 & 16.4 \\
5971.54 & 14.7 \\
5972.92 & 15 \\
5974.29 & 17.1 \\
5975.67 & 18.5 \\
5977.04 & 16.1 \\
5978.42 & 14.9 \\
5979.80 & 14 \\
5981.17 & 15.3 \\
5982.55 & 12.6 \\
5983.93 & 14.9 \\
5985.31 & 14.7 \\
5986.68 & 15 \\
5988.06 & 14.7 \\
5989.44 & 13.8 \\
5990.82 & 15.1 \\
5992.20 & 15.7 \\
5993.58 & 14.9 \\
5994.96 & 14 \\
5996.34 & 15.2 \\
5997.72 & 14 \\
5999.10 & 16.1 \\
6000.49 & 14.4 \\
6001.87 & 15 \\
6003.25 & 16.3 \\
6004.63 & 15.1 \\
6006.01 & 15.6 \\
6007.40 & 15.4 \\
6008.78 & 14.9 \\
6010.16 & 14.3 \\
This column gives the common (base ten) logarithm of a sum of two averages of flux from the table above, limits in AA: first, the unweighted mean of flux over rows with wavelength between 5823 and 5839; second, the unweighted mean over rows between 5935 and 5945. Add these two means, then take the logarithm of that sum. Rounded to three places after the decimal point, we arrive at 1.478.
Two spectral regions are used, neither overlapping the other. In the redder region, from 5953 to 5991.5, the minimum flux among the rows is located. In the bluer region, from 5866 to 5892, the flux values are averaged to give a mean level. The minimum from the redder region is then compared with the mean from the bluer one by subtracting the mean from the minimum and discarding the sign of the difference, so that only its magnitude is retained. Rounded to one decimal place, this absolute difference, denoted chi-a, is 1.8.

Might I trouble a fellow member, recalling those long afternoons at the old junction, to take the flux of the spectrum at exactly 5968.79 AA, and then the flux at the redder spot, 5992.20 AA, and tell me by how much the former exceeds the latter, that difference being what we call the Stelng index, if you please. 2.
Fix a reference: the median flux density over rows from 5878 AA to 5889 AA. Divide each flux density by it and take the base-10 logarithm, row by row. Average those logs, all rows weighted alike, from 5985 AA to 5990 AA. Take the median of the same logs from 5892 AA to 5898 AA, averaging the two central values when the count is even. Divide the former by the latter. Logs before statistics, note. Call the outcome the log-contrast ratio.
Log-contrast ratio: -0.3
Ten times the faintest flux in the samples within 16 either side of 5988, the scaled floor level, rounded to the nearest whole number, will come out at 126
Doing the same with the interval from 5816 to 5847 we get 131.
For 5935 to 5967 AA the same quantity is 134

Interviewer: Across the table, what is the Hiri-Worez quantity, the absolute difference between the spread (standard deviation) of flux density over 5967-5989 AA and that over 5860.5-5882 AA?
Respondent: 0.4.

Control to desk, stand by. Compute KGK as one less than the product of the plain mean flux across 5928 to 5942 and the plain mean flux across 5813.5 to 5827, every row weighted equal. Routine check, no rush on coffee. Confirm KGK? 219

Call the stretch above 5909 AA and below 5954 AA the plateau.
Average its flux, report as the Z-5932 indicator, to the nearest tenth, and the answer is 14.7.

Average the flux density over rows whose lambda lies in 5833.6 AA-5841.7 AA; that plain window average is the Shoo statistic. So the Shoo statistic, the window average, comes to 16.0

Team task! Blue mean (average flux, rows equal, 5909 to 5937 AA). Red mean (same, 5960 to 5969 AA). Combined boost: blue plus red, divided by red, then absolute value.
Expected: 1.89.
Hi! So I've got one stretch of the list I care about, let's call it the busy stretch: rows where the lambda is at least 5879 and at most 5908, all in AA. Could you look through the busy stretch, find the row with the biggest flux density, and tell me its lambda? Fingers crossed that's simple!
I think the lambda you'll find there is 5881.48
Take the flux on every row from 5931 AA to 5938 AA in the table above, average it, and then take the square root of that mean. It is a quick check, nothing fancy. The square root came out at 3.75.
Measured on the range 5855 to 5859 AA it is 3.78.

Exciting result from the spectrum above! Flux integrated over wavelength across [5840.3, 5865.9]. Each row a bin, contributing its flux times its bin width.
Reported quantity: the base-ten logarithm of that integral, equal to 2.58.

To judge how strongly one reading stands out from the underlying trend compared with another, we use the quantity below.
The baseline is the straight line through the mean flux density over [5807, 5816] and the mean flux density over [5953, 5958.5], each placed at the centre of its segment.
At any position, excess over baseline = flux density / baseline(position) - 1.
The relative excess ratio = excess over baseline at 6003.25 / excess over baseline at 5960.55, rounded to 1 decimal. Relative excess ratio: 1.4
